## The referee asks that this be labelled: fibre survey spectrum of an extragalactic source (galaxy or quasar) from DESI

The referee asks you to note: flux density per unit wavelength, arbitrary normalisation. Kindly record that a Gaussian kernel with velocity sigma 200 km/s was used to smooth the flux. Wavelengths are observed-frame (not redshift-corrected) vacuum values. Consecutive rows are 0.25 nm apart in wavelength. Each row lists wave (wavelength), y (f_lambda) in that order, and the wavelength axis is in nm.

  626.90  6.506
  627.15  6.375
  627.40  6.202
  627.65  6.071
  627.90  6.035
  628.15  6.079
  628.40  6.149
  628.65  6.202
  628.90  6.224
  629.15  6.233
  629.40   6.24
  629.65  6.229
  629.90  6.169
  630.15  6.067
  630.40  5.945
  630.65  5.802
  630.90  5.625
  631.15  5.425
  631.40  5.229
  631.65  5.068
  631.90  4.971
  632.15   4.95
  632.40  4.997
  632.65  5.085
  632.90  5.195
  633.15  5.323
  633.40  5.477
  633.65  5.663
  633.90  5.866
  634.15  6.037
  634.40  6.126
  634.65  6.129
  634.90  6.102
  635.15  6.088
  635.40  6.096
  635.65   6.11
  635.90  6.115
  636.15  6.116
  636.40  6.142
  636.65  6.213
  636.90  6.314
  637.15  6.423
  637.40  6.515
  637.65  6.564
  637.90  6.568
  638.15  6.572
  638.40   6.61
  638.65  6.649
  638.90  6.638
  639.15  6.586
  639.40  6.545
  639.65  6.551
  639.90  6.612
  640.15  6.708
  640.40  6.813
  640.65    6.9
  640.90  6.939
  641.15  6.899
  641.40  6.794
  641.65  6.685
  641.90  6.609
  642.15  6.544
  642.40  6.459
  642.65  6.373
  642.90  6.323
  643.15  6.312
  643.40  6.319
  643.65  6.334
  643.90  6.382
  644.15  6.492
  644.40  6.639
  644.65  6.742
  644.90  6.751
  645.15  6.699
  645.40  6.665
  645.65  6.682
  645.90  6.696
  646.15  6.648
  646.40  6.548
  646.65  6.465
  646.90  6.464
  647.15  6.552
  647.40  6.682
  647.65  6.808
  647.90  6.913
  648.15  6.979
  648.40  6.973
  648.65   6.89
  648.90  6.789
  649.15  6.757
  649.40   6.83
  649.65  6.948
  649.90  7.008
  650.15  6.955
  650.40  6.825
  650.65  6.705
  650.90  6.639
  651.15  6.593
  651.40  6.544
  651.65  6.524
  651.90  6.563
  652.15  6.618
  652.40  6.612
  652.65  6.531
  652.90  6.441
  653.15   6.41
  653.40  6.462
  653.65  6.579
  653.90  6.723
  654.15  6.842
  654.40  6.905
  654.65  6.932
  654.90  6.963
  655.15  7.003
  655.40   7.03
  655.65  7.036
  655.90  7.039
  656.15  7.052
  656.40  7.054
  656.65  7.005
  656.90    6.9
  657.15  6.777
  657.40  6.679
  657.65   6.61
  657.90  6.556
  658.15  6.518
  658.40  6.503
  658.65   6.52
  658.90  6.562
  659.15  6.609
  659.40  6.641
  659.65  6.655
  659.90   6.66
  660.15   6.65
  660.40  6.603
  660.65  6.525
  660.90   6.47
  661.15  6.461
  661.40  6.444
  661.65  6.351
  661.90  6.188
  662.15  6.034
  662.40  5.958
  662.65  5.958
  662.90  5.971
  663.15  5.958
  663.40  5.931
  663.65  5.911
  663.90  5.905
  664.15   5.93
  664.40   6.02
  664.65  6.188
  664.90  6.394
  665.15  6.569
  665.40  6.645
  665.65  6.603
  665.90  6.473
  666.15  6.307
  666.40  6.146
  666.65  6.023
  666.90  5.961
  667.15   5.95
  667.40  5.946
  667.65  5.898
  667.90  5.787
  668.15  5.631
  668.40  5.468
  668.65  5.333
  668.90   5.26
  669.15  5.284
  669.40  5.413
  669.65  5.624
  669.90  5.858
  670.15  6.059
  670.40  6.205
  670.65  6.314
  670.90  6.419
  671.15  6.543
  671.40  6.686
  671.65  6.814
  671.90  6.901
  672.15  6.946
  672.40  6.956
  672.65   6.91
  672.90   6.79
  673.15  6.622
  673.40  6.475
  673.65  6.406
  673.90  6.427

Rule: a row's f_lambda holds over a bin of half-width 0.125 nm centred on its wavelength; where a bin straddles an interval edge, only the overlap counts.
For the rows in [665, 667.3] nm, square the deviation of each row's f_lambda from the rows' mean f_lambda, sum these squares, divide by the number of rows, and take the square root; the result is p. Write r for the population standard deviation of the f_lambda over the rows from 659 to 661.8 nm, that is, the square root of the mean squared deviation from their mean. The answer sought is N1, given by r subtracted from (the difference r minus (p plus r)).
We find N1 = -0.4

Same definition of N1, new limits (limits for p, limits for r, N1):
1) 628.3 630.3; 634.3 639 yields -0.3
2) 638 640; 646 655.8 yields -0.2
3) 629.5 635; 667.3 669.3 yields -0.7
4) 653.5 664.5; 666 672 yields -0.8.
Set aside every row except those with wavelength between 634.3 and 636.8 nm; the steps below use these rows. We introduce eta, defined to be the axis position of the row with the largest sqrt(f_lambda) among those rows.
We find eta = 636.65 nm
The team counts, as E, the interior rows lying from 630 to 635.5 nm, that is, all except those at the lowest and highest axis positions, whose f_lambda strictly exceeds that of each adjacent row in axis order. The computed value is 1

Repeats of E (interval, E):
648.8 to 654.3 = 2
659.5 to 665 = 2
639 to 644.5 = 1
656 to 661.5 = 2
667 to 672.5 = 0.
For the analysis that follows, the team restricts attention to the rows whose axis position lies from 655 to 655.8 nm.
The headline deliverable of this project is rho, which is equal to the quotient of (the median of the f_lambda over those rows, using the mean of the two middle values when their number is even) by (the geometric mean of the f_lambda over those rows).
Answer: 1.00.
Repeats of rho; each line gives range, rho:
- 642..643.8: 0.99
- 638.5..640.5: 1.00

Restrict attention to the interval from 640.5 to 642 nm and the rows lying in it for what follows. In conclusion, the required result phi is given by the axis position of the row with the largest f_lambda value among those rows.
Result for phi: 640.90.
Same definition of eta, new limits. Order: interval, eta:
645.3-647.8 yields 647.65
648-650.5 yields 649.90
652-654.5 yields 654.40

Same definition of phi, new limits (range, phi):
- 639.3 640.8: 640.65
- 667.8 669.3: 667.90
